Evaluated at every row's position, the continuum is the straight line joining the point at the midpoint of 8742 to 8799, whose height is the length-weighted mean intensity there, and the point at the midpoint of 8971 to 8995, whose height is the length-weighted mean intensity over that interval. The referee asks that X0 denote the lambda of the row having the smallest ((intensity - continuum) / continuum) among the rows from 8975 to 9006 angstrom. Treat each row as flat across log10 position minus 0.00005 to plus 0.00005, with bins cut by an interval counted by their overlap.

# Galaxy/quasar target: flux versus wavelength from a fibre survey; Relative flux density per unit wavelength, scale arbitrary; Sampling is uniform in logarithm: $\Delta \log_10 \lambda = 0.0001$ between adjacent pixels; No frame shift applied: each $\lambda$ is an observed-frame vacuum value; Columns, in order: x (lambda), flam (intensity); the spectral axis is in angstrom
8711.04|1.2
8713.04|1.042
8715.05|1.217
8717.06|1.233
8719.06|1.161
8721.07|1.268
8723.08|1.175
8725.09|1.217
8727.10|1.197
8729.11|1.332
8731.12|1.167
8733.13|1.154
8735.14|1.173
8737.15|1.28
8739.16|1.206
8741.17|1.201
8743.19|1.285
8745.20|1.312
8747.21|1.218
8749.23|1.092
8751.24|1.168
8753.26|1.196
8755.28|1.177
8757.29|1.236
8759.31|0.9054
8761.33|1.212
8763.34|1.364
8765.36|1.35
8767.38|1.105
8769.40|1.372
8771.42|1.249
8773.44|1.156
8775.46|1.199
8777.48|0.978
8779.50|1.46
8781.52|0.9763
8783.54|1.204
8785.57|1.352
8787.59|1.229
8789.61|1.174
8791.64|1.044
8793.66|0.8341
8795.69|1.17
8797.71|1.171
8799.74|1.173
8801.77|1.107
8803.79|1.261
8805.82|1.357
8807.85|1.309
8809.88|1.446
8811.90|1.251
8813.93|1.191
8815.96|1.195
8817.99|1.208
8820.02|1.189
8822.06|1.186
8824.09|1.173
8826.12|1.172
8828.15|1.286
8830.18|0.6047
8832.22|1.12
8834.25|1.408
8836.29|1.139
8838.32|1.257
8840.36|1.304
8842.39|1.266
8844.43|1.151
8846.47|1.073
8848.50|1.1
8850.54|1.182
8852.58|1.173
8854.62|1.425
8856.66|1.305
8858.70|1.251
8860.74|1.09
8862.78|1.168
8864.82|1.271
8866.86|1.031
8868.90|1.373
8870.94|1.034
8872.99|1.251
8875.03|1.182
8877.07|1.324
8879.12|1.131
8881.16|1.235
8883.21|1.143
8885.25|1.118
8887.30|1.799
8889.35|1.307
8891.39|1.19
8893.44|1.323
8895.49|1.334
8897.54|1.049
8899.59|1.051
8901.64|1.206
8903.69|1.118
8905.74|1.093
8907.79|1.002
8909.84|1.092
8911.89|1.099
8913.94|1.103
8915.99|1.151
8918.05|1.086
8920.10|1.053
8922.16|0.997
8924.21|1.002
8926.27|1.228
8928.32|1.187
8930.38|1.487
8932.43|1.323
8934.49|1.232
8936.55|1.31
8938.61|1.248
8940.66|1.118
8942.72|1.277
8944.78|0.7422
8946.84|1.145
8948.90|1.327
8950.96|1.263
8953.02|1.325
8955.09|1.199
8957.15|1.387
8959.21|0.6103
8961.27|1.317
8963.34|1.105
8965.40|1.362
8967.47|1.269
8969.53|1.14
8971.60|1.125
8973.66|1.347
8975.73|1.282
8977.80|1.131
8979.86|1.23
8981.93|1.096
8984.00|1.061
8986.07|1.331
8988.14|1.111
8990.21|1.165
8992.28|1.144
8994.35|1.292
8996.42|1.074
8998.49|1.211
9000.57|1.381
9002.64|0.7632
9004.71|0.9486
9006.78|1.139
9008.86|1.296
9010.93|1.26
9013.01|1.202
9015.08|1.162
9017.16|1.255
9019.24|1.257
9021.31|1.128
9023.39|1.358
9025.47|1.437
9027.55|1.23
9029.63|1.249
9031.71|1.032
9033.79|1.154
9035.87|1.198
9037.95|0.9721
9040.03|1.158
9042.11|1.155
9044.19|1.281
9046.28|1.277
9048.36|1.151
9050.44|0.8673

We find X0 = 9002.64 angstrom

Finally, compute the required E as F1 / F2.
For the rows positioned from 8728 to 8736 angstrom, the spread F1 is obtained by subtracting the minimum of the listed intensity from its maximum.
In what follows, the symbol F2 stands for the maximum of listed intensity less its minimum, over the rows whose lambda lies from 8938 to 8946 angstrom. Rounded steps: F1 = 0.18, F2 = 0.5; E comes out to 0.33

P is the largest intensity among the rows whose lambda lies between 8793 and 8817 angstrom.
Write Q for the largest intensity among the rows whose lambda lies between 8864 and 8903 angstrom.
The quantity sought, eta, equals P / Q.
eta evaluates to 0.80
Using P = 1.446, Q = 1.799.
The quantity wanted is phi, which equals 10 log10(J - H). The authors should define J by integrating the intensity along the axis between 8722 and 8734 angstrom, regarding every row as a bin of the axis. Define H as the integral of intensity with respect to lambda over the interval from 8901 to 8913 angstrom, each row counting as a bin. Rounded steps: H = 13.2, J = 14.5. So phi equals 1.2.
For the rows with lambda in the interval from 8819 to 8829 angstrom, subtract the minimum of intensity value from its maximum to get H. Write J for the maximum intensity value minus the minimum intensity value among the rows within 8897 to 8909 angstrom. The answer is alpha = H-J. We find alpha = -0.1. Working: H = 0.11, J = 0.20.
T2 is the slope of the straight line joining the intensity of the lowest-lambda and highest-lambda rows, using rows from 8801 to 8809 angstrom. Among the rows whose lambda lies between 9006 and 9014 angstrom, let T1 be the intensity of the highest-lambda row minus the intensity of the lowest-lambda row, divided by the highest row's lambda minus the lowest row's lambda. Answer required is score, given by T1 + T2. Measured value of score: 0.043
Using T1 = 0.010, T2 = 0.033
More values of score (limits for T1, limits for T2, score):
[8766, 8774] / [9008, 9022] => -0.005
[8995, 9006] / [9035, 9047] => -0.008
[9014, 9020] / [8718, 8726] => 0.032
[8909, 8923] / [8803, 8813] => -0.009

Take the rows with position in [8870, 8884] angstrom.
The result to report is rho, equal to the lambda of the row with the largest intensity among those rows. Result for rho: 8877.07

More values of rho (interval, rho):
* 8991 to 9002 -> 9000.57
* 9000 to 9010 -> 9000.57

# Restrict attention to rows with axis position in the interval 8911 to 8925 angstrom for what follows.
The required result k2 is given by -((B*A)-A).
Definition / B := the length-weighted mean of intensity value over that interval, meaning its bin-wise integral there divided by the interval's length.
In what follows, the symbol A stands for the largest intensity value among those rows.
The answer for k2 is -0.082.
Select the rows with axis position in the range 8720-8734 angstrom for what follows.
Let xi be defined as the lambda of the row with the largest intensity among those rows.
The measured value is 8729.11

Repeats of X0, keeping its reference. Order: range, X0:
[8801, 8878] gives 8830.18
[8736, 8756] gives 8749.23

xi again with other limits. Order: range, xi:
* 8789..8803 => 8789.61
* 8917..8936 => 8930.38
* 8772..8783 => 8779.50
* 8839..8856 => 8854.62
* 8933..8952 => 8948.90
